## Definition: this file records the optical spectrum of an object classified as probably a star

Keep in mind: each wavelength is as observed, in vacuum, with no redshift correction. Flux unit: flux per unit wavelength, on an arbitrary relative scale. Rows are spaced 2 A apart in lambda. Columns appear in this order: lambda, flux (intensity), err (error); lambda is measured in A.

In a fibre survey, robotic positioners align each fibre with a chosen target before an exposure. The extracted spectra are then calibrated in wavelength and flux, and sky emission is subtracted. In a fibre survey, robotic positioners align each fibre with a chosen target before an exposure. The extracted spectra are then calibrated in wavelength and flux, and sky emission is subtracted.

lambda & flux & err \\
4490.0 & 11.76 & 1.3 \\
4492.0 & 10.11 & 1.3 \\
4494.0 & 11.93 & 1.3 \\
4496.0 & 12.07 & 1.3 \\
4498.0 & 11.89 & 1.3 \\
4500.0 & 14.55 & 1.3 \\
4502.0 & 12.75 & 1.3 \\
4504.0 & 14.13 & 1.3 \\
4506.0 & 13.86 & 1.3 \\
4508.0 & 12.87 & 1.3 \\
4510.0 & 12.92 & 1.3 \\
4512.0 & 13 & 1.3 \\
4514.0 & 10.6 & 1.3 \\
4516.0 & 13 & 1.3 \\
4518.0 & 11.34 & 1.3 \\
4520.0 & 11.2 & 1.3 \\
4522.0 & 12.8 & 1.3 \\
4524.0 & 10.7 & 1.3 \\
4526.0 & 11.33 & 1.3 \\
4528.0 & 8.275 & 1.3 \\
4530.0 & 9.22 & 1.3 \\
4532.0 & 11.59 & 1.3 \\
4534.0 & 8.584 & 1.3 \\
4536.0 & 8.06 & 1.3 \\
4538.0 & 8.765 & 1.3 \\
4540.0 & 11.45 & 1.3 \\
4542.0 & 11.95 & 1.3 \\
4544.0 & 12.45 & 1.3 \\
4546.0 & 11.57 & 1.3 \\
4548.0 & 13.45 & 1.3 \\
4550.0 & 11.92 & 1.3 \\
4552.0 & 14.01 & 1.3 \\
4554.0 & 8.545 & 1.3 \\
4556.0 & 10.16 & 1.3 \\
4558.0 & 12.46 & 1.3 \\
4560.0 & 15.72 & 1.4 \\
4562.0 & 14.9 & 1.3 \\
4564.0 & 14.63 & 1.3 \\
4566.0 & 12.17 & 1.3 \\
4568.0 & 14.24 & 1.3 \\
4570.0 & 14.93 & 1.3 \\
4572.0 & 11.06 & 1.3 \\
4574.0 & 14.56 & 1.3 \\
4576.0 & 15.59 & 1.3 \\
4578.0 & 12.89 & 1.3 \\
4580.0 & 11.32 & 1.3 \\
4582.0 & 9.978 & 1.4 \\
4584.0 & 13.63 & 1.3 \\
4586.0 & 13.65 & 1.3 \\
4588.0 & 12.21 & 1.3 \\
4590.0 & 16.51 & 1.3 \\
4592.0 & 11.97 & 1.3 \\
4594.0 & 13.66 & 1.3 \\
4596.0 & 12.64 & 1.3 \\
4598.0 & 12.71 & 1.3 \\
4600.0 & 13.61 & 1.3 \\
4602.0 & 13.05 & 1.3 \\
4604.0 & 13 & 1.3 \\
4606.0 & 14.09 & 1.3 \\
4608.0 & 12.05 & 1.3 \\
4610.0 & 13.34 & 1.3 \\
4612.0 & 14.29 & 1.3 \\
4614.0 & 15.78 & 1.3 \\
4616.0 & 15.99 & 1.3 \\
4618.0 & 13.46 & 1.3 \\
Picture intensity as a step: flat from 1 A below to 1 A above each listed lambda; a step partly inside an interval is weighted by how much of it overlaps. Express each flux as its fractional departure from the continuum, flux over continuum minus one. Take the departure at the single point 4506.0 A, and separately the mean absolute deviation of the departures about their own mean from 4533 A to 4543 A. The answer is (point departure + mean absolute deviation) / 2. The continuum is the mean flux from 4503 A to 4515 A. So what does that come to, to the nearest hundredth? 0.10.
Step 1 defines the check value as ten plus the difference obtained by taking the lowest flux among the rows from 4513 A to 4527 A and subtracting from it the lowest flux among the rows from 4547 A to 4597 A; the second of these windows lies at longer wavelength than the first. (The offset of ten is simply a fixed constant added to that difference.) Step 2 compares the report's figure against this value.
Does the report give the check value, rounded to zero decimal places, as 12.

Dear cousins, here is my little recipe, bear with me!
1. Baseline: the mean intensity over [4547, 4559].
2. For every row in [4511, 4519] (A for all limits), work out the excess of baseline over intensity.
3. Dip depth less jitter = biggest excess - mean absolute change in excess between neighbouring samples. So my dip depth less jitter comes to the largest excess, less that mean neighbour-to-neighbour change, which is -1.0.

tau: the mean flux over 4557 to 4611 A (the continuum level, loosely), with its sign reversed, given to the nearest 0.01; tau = -13.35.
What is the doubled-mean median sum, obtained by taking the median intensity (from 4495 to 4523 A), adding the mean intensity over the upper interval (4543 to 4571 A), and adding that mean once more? 38.7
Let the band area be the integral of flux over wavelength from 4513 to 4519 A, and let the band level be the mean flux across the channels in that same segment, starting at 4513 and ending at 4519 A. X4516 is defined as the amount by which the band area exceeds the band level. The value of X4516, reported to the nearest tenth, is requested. 58.2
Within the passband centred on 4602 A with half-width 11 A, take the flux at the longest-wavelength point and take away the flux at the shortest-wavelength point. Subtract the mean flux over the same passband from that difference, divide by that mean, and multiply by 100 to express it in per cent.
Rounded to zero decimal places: -82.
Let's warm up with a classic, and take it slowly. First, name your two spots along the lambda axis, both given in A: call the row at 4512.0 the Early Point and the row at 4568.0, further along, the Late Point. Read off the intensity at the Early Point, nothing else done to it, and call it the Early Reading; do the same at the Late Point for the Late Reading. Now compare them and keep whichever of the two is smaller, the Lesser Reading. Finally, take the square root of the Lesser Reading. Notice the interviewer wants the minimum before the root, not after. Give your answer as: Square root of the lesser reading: 3.61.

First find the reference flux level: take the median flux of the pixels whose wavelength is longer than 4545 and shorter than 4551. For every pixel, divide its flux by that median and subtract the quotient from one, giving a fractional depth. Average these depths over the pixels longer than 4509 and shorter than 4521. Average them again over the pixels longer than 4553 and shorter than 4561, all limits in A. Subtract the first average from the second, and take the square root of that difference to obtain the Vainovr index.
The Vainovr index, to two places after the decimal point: 0.16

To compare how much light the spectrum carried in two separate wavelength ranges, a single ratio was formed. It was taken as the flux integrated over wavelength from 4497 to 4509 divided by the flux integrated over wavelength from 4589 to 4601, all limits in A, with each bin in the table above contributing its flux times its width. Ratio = 0.99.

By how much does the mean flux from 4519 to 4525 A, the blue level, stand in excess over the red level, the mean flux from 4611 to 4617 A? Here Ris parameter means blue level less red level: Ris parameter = -3.8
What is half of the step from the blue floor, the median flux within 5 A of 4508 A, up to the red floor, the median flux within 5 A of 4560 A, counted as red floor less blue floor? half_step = 0.8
